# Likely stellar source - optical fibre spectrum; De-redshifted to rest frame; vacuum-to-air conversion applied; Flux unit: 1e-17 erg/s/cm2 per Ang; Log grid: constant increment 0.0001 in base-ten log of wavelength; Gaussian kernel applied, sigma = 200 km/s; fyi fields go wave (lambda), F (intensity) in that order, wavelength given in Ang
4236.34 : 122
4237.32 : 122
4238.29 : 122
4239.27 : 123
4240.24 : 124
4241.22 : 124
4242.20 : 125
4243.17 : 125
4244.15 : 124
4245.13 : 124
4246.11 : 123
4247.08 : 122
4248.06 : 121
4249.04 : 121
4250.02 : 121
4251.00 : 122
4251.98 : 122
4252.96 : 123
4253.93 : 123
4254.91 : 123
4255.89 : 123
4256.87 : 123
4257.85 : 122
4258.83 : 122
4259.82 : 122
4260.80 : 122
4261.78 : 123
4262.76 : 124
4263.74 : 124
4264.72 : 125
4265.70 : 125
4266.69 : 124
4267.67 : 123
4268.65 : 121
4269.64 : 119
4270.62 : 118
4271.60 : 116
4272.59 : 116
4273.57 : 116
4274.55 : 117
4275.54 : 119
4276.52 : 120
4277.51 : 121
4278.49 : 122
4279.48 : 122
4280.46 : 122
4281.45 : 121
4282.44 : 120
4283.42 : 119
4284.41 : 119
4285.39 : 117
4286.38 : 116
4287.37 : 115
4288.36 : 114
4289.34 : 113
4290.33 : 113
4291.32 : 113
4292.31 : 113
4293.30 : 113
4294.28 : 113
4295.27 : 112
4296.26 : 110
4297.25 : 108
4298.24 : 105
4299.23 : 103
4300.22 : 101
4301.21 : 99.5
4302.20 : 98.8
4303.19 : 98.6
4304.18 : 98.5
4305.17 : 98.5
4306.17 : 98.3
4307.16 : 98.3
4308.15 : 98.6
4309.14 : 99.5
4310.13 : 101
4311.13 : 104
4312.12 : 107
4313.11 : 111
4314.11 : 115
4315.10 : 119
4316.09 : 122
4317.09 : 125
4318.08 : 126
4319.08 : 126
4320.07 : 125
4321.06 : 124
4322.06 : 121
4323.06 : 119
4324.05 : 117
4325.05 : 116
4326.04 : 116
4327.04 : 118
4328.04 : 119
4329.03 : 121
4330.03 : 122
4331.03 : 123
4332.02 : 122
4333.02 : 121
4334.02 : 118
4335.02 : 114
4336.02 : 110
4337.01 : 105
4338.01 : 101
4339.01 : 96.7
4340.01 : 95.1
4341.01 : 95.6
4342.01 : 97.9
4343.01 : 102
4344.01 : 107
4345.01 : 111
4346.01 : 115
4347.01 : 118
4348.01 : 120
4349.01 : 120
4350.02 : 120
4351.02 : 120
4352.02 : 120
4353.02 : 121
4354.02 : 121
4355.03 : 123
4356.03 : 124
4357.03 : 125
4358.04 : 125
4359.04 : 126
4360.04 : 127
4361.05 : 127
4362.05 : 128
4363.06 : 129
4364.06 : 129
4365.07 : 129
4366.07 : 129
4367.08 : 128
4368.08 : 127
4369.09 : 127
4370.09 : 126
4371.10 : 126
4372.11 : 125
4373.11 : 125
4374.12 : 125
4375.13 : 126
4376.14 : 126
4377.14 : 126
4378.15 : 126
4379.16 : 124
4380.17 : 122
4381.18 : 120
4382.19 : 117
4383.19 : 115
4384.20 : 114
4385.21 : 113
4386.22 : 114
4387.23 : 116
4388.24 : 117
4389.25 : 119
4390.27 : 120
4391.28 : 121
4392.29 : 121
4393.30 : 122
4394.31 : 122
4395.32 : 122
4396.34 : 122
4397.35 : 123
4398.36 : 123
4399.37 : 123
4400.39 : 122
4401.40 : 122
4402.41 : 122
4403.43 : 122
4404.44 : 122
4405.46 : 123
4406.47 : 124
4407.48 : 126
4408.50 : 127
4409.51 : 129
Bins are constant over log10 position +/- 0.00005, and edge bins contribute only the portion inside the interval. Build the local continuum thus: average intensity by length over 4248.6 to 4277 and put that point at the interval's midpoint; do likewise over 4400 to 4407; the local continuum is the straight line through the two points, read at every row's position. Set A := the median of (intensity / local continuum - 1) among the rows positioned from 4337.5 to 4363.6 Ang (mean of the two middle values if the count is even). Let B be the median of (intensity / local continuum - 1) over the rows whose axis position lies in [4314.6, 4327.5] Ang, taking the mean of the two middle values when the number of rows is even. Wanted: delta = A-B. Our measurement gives -0.01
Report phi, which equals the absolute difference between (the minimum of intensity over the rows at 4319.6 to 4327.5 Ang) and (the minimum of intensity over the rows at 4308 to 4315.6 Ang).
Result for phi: 17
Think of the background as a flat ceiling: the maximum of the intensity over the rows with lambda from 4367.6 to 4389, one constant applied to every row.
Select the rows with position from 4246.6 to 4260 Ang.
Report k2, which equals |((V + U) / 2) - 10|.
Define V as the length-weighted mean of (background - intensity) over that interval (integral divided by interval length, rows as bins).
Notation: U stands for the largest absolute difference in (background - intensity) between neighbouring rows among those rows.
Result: 7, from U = 1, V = 5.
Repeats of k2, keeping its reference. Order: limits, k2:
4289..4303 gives 1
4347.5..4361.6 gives 7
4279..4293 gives 4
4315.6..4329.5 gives 6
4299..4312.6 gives 5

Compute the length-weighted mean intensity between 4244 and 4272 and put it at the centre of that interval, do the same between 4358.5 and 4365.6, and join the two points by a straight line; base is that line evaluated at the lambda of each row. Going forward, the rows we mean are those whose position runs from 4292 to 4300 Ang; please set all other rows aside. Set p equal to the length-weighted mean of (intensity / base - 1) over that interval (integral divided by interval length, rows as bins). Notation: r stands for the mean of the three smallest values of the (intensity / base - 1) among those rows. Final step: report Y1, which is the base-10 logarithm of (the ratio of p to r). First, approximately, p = -0.12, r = -0.15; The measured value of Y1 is -0.10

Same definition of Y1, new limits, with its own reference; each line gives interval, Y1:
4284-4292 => -0.09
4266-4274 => -0.29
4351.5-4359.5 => -0.18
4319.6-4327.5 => -0.18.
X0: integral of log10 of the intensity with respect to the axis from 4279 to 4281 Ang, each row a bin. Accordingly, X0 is 4.18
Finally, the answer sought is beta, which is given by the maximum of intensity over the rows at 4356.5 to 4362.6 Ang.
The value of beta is 128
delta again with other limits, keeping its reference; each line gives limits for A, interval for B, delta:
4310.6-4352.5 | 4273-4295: 0.00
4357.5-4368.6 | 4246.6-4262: 0.04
